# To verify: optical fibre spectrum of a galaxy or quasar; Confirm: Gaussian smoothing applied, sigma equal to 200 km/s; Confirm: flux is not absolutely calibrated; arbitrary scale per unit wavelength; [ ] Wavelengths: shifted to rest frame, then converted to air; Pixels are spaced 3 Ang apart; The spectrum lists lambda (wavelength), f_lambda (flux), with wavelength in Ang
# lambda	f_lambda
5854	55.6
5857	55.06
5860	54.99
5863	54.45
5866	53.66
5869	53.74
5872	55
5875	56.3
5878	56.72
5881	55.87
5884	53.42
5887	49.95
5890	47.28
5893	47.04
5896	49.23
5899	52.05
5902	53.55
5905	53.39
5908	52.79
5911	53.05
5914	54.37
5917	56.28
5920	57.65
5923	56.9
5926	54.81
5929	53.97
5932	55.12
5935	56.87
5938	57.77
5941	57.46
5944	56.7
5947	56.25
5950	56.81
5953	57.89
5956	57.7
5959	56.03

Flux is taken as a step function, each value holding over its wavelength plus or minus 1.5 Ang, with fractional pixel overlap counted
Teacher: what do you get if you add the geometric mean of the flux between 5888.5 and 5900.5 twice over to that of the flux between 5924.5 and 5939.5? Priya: 153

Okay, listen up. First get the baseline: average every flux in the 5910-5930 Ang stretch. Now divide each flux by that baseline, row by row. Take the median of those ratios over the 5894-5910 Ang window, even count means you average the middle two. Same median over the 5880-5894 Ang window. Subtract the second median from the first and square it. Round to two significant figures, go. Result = 0.0026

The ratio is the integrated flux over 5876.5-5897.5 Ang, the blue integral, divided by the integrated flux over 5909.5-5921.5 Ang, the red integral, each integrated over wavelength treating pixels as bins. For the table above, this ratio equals 1.6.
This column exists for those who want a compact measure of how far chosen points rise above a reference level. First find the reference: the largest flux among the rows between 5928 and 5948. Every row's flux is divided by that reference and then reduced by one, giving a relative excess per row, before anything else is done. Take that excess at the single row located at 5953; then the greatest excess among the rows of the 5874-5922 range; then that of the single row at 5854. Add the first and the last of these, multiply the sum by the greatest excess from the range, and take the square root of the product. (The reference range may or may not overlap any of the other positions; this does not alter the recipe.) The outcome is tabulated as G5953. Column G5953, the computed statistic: 0.0086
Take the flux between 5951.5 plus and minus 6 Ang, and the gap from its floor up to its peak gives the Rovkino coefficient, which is 2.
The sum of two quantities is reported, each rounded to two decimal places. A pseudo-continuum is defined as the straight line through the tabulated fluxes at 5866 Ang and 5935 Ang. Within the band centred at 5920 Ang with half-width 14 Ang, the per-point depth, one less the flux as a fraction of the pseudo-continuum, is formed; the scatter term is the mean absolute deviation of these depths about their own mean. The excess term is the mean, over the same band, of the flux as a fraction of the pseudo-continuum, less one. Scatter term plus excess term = 0.00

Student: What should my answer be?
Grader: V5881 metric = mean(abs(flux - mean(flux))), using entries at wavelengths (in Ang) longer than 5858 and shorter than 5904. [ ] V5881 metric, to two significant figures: 2.5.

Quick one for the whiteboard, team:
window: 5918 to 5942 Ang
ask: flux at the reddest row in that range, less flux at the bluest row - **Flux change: 0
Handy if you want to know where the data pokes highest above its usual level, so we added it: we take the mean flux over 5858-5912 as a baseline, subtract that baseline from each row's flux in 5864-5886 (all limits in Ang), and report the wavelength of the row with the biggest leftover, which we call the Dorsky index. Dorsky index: 5878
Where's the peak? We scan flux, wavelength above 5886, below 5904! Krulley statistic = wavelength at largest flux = 5902 Ang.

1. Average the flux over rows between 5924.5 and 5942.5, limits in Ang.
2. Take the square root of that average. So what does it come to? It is 7.48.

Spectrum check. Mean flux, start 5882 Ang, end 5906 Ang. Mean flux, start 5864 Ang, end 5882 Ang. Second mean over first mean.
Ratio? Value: 1.09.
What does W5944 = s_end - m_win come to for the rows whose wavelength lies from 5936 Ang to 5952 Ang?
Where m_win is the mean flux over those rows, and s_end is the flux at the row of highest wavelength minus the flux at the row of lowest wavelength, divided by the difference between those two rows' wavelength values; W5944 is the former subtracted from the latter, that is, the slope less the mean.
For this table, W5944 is -57.1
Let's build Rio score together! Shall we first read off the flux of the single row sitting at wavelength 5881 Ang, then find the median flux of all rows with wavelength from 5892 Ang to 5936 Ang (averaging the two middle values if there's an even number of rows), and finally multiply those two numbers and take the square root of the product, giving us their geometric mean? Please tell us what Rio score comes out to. 54.9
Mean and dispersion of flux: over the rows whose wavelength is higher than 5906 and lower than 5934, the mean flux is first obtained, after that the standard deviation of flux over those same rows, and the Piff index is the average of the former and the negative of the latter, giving 26.7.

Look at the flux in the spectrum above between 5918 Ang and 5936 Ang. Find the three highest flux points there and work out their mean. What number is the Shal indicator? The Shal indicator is 57.1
